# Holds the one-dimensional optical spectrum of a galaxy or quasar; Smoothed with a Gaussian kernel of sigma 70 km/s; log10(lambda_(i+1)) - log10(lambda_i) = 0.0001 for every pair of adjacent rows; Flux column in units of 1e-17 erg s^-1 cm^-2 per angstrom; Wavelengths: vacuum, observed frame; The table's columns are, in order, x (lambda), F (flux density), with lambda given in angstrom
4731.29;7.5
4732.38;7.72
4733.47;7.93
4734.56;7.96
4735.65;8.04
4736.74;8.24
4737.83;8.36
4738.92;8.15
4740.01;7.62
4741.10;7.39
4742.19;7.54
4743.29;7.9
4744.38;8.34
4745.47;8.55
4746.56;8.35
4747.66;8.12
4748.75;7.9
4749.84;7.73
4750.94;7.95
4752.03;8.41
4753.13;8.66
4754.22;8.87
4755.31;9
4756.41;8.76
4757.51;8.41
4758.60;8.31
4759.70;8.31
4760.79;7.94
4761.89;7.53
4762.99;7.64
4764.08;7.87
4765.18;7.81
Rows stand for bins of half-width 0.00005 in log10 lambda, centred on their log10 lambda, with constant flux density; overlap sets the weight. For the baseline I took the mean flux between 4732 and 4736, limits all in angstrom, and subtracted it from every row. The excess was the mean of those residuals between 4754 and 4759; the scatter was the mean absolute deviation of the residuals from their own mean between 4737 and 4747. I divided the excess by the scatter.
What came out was 2.1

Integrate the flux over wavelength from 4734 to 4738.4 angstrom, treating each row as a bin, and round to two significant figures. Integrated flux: 36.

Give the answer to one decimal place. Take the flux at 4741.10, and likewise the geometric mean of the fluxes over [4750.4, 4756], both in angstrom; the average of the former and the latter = 8.0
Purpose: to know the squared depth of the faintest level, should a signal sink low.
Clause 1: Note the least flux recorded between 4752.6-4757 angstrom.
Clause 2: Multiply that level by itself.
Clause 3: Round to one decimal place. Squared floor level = 75.0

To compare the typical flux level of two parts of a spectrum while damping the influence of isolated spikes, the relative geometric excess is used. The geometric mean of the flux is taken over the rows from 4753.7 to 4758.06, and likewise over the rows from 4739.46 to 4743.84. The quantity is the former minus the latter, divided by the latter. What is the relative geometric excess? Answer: 0.15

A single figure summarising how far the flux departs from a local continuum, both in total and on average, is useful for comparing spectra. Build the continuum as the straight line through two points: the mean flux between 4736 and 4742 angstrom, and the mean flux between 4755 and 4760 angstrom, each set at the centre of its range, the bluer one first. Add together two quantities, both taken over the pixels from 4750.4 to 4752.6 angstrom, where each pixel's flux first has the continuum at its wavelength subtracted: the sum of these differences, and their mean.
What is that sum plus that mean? -0.5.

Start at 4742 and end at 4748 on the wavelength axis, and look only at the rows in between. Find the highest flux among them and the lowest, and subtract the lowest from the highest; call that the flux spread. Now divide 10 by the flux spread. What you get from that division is 9.9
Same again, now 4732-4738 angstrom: 15.6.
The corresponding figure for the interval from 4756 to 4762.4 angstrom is 8.1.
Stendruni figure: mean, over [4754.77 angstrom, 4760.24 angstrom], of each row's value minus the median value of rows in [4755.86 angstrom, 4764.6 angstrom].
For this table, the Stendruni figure 0.43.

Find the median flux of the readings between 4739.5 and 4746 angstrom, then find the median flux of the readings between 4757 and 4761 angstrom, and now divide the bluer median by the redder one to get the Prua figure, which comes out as 0.93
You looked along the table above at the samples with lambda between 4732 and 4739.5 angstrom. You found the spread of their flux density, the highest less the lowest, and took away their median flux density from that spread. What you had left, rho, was -7.40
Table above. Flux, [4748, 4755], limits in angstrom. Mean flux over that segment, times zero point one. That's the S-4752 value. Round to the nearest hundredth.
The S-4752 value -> 0.83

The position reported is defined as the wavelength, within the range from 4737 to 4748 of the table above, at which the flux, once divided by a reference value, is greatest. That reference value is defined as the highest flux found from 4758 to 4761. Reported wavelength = 4745.47 angstrom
